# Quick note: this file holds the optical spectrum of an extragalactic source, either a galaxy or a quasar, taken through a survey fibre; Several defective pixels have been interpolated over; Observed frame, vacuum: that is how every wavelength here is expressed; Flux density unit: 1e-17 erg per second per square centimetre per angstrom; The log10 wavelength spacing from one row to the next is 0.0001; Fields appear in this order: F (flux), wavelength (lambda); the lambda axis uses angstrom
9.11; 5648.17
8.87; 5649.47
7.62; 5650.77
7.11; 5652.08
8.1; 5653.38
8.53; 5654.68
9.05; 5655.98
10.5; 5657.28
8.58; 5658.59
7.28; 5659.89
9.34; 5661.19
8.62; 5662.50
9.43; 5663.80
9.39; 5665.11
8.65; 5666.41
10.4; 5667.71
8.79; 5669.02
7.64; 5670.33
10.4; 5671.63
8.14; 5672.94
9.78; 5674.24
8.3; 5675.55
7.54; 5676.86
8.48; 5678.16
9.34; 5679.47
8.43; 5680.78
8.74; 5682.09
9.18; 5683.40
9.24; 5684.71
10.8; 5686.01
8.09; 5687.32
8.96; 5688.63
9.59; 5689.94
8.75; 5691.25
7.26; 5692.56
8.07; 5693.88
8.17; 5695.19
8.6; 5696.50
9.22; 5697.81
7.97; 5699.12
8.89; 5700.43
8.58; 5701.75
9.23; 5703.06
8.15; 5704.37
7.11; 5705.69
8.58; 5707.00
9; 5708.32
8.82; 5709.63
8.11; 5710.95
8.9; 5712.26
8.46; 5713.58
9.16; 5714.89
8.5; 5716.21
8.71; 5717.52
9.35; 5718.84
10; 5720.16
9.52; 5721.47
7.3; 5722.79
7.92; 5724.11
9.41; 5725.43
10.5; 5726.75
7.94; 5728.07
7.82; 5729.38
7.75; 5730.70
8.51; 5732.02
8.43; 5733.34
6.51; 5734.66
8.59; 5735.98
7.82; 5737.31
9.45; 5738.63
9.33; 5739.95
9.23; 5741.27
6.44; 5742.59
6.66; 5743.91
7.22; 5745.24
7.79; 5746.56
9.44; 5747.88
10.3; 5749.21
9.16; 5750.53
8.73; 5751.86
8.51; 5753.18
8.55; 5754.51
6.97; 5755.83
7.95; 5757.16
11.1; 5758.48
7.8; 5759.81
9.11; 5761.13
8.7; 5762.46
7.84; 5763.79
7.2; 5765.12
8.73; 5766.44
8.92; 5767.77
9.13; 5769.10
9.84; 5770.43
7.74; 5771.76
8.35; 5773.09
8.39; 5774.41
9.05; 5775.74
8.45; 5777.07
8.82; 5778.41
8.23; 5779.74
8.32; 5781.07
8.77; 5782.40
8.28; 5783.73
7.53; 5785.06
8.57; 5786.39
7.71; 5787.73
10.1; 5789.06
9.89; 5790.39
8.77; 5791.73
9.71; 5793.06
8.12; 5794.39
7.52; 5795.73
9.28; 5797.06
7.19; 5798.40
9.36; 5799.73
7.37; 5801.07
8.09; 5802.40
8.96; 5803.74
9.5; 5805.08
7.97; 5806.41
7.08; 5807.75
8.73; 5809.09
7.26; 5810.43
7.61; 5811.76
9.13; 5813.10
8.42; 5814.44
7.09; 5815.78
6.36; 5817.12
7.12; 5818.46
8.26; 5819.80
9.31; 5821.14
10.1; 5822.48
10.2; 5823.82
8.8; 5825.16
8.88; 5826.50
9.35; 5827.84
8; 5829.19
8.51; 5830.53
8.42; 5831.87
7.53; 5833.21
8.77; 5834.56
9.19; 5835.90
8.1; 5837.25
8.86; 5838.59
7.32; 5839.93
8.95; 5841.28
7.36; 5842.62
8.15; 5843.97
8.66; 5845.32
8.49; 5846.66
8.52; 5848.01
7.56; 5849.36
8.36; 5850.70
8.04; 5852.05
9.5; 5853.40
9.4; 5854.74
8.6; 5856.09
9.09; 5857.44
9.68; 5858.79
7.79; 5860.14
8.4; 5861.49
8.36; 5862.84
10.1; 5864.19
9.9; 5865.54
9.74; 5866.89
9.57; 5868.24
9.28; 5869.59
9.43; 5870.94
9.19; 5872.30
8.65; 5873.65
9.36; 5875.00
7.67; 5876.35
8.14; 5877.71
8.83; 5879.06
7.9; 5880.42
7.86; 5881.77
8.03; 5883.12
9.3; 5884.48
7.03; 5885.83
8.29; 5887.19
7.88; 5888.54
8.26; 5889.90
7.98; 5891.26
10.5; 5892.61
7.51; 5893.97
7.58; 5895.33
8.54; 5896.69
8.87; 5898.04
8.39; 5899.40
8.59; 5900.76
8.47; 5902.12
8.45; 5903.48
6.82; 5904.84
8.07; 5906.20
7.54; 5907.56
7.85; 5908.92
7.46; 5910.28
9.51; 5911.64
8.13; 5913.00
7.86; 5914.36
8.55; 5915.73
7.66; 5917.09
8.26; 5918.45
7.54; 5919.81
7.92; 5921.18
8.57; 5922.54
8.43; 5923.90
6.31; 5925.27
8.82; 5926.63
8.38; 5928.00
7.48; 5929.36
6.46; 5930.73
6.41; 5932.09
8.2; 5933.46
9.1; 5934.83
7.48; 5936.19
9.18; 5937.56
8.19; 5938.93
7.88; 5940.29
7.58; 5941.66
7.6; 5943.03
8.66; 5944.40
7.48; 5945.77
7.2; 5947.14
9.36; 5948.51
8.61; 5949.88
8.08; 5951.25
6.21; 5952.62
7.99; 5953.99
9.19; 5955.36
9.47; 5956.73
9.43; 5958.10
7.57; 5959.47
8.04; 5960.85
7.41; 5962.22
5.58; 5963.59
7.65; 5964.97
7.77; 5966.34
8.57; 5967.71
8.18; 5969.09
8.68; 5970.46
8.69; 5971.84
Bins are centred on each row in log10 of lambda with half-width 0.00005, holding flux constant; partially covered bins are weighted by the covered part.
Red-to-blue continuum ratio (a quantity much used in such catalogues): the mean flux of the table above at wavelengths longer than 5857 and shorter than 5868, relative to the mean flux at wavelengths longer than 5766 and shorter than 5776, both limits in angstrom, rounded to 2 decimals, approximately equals 1.04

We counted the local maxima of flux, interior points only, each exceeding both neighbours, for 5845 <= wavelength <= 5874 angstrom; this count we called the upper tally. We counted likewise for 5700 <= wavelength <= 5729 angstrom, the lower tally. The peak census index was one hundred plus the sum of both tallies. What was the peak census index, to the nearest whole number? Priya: 113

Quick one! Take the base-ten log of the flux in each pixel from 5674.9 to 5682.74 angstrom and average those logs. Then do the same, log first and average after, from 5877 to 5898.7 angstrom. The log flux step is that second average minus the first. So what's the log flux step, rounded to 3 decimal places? -0.011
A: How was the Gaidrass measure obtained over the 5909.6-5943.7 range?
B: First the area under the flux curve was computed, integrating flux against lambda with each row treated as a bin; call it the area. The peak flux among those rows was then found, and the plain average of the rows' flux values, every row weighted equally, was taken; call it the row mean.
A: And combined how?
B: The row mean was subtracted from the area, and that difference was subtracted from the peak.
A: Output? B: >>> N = -254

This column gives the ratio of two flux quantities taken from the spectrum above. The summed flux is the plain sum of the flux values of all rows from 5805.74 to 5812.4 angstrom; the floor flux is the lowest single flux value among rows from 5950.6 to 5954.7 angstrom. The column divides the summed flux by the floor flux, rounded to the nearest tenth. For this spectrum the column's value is 6.2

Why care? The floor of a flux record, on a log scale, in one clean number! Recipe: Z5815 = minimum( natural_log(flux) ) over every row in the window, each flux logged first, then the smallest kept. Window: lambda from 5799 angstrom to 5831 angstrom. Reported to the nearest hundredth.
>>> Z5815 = 1.85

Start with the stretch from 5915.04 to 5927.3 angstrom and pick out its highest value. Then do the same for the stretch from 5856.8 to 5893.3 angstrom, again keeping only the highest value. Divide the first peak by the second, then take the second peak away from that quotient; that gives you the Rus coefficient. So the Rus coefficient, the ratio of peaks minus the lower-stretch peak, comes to -9.7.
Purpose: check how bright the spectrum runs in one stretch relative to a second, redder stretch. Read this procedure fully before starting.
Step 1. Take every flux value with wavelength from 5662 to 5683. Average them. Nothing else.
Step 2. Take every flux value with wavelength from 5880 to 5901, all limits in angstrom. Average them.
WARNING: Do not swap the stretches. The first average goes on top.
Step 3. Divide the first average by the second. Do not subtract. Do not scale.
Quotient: 1.07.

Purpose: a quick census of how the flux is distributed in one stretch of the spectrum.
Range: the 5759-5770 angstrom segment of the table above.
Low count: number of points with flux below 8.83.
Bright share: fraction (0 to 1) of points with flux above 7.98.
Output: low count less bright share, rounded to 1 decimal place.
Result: 4.4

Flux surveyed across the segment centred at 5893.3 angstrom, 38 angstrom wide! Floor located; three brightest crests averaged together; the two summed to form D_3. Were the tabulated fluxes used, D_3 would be 16.6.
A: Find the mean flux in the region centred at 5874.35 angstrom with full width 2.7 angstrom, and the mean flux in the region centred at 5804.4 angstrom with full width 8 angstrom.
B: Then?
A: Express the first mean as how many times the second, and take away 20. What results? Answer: -18.9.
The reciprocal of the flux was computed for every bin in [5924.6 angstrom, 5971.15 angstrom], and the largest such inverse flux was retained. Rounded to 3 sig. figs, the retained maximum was 0.179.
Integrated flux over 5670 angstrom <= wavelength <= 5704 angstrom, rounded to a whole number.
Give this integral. 298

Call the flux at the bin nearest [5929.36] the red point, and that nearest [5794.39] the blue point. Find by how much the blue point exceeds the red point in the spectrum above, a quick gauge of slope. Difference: 0.6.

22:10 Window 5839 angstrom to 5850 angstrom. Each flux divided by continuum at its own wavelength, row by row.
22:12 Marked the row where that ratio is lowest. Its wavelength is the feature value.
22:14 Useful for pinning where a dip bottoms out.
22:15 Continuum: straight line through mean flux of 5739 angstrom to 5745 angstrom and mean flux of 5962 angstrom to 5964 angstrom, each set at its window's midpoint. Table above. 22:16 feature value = 5839.93 angstrom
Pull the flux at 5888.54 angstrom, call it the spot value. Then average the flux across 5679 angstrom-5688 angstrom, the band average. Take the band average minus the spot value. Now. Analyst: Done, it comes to 1.2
